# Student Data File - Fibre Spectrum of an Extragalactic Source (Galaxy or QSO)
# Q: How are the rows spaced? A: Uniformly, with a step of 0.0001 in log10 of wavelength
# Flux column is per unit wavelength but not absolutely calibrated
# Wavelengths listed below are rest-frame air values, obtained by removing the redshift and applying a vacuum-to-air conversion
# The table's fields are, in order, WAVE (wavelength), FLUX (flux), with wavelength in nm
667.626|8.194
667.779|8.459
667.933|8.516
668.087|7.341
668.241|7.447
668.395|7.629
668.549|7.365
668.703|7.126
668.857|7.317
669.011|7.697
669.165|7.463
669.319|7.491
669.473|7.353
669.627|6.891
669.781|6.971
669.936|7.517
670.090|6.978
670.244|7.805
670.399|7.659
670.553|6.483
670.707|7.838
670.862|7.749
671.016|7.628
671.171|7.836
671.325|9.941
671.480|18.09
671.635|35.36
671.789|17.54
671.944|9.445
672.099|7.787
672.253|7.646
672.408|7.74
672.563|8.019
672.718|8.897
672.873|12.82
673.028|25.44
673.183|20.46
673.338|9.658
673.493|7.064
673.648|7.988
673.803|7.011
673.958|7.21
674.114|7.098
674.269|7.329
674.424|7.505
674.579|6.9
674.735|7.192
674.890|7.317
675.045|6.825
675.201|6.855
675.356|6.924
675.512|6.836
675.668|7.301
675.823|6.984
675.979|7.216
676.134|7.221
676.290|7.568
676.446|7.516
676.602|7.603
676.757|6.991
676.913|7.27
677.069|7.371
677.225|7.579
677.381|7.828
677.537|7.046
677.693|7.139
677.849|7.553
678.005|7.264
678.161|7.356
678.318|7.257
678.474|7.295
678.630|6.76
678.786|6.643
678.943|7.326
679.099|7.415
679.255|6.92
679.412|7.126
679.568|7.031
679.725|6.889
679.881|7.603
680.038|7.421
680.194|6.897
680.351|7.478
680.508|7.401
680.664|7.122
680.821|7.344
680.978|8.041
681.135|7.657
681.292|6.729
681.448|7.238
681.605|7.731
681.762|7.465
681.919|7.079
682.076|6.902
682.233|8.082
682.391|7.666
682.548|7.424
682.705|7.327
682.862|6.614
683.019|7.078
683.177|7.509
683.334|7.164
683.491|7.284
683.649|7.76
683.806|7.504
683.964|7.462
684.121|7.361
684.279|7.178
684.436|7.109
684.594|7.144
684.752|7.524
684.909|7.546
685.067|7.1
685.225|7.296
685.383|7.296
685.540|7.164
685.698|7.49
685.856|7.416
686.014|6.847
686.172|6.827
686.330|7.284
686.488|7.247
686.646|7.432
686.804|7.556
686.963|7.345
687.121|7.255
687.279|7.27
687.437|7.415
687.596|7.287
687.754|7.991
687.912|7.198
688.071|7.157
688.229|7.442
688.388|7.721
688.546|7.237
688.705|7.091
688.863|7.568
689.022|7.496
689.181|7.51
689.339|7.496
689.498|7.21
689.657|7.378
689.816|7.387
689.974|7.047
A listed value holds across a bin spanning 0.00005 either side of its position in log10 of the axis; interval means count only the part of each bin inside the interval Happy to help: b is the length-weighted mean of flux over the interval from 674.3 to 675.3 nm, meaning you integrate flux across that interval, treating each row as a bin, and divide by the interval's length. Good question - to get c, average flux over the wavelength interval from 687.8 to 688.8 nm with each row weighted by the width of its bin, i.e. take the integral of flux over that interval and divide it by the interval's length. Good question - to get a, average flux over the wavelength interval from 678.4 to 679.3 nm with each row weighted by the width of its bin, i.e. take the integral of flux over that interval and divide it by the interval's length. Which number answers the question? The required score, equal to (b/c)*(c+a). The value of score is 13.96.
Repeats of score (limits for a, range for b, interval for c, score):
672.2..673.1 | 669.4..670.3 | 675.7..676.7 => 18.85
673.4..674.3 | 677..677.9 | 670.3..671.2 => 14.64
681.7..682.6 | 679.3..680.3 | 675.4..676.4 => 14.56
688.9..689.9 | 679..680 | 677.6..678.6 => 14.50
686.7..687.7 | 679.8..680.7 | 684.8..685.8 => 14.71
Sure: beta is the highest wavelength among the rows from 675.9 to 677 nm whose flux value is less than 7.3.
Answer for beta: 676.913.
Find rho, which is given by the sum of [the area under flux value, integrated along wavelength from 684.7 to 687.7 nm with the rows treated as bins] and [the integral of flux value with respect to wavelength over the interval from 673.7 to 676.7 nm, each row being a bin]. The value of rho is 43.5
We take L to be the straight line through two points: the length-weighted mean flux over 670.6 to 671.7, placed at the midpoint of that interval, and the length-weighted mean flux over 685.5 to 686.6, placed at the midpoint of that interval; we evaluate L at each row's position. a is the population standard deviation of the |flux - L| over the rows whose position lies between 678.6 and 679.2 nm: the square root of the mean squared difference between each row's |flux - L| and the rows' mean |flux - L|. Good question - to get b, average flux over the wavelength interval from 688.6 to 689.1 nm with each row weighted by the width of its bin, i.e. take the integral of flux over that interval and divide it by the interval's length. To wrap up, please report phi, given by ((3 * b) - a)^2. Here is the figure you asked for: 472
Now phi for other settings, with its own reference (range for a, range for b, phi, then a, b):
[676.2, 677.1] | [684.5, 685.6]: 471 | 0.178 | 7.30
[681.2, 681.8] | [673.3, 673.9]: 528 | 0.427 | 7.80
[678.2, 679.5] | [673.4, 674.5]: 473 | 0.300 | 7.35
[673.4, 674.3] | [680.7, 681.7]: 484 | 0.331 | 7.44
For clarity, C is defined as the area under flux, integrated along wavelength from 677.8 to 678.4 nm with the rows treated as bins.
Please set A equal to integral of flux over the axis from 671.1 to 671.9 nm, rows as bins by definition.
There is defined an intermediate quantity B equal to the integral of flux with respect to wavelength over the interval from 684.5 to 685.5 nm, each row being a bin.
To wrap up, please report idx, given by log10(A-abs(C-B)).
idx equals 1.0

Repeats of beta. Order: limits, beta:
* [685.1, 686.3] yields 686.172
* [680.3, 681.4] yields 681.292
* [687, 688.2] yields 688.071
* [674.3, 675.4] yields 675.356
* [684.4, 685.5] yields 685.383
